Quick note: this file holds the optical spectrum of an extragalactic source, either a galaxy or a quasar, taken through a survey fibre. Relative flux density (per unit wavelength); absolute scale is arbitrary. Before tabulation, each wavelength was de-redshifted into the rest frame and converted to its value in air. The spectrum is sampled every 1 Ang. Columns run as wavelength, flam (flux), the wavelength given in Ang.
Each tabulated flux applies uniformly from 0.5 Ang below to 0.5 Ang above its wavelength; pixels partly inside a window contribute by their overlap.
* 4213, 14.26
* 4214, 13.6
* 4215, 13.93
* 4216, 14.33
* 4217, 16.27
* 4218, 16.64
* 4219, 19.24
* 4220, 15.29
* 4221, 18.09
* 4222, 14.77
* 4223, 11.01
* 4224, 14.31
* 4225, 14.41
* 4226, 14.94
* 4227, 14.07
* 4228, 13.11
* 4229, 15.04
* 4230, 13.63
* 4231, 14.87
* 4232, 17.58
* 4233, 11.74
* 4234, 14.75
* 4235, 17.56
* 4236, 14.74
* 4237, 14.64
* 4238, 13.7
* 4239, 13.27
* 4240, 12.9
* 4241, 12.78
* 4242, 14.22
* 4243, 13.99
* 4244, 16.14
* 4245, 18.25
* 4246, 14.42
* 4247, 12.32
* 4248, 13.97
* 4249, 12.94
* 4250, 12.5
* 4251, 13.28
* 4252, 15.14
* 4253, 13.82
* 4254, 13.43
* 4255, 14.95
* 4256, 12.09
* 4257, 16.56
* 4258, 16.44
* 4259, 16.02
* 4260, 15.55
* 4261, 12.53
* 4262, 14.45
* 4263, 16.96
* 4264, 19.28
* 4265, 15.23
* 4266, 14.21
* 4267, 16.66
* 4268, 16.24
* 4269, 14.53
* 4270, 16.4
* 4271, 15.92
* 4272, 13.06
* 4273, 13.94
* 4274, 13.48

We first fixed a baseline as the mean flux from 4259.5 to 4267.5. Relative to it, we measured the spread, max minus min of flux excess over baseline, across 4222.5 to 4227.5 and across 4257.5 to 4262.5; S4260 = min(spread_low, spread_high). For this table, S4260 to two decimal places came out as 3.91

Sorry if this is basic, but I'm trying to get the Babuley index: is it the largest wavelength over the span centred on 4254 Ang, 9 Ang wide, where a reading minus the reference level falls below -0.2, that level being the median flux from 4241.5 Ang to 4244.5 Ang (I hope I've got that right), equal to 4256 Ang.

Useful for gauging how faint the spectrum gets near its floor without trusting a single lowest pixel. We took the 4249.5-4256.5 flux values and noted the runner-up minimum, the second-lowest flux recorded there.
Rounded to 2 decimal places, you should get 12.50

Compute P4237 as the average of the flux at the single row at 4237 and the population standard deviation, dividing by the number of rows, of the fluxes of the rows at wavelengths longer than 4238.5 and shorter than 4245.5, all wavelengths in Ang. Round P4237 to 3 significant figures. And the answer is 8.25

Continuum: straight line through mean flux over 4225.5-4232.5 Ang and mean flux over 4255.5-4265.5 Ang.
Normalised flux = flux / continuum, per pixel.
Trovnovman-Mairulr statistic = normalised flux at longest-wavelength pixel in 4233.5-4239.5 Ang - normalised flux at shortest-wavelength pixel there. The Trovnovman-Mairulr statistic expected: -0.11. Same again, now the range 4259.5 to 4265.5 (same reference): -0.03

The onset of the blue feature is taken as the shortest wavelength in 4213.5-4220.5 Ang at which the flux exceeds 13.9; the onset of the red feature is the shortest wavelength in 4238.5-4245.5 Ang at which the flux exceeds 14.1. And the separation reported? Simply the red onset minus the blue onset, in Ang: 27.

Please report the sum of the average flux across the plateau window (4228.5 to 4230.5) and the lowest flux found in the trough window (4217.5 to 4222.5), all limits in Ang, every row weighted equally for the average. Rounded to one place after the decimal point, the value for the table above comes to 29.1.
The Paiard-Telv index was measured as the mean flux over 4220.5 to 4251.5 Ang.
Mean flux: 14.3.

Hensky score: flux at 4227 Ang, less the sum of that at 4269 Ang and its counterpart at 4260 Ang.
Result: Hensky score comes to -16.0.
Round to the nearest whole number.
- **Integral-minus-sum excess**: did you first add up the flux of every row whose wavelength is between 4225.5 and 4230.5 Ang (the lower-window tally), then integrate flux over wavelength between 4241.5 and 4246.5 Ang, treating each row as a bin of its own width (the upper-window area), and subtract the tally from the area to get 6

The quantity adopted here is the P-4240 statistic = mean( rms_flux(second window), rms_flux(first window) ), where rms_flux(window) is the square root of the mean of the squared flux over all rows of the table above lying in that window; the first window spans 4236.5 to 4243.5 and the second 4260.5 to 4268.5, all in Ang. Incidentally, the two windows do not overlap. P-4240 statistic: 14.7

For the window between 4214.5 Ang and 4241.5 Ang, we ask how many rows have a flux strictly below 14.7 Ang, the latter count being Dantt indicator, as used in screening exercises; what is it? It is 14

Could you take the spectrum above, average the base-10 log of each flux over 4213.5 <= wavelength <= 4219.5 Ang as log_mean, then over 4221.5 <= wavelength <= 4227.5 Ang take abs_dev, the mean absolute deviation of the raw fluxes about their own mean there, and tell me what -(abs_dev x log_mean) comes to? -1.16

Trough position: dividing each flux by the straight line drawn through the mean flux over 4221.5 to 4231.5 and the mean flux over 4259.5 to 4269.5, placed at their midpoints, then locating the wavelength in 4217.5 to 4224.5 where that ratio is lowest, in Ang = 4223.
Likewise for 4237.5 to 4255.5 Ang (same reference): 4247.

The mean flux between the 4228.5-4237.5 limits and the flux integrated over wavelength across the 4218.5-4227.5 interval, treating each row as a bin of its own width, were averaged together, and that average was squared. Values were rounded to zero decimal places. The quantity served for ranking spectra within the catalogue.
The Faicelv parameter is 5706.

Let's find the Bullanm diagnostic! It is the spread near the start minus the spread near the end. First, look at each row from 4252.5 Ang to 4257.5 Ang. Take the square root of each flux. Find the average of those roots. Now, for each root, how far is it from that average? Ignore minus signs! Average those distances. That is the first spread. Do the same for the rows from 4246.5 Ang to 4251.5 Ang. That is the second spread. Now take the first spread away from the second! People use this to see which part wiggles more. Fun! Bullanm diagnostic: -0.10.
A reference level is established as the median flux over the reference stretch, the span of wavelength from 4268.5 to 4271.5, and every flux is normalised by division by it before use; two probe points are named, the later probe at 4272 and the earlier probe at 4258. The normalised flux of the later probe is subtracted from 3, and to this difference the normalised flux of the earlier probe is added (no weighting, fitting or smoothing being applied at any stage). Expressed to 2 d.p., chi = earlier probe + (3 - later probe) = 3.21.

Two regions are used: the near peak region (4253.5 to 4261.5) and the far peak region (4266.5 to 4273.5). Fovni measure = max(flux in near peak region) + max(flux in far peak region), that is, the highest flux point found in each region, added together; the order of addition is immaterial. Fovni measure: 33.2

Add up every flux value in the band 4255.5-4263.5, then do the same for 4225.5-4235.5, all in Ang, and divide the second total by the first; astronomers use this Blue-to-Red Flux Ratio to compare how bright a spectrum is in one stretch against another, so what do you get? 1.2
